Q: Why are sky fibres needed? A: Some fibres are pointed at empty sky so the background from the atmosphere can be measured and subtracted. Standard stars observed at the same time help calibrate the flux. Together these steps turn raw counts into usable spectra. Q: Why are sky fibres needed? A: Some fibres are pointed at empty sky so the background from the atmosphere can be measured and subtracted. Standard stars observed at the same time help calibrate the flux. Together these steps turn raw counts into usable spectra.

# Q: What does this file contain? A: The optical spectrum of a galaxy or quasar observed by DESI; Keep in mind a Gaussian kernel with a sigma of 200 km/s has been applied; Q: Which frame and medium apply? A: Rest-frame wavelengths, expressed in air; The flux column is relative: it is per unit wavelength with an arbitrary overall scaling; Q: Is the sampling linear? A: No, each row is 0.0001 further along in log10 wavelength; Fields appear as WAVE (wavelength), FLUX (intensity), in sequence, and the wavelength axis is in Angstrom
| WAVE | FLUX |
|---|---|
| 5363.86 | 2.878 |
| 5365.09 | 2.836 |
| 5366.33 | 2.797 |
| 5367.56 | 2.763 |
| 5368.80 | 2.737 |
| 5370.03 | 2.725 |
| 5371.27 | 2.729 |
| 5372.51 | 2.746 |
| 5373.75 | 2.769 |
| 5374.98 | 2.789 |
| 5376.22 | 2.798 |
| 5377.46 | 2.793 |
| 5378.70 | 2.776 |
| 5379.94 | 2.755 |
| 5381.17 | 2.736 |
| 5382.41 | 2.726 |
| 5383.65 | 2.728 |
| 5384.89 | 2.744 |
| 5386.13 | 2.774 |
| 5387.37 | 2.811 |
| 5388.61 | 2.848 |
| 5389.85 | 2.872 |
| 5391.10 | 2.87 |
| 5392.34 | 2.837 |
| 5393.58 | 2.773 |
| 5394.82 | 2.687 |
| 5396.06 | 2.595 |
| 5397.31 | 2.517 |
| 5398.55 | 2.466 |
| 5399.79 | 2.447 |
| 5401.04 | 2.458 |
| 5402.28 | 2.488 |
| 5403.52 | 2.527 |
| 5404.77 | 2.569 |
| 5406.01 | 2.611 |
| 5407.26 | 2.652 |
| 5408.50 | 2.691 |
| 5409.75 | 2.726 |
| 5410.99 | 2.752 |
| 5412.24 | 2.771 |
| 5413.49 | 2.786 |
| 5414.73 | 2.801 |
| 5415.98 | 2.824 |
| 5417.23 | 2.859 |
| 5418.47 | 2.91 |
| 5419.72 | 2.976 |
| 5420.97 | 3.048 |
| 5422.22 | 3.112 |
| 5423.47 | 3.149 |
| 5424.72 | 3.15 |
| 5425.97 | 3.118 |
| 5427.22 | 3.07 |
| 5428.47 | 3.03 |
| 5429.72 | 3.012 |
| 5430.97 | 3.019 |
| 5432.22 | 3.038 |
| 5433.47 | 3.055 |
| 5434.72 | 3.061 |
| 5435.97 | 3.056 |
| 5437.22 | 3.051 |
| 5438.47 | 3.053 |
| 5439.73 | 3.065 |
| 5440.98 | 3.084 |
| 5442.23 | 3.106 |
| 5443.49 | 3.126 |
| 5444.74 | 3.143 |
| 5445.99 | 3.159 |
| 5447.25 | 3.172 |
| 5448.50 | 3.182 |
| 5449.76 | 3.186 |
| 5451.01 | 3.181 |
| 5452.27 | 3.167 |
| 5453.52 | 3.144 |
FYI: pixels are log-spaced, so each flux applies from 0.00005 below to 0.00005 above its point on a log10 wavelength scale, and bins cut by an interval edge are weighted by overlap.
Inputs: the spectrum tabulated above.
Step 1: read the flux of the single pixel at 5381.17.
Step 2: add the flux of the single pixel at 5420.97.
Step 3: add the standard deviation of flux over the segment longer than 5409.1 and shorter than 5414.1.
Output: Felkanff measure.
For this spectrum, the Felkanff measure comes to 5.81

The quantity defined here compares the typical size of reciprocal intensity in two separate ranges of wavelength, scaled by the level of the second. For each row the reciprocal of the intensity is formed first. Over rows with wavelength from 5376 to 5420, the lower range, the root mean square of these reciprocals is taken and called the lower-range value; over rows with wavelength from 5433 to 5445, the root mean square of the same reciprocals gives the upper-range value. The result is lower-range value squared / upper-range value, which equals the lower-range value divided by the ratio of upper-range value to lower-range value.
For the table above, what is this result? 0.419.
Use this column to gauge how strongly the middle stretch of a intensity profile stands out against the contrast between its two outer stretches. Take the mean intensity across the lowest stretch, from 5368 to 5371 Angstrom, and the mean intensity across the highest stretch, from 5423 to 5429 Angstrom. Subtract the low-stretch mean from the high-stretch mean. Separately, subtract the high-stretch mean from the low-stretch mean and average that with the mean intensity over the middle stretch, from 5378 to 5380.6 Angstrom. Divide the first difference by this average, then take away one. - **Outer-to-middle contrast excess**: -0.69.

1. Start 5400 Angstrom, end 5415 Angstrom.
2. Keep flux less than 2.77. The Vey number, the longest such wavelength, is 5410.99 Angstrom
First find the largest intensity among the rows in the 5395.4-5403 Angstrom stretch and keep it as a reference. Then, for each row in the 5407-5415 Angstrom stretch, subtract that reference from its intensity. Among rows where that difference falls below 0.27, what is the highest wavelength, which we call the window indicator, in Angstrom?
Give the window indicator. 5414.73 Angstrom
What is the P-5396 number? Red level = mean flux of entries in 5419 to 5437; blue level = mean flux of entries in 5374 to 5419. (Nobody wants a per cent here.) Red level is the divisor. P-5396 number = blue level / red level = 0.89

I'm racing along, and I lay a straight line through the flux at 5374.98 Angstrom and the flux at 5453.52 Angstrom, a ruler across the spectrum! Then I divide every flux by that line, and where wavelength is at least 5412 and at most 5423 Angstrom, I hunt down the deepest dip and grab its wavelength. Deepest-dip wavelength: 5412.24 Angstrom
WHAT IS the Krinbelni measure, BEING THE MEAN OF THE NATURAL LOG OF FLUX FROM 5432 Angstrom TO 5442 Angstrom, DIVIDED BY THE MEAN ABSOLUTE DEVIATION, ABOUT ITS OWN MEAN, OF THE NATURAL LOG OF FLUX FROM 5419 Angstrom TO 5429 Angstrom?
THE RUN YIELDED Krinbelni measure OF 68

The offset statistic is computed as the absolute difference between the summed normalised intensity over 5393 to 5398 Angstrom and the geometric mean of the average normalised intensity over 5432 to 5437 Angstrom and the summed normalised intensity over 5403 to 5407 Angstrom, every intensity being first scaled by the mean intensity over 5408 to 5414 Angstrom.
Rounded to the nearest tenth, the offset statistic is 2.1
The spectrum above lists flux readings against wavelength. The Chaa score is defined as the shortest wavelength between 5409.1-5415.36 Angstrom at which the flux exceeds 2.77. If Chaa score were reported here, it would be 5412.24 Angstrom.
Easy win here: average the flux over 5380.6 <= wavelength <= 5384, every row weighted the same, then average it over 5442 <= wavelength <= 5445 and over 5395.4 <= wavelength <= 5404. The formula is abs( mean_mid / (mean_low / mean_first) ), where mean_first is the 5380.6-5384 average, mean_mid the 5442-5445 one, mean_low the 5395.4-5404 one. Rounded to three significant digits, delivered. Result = 3.41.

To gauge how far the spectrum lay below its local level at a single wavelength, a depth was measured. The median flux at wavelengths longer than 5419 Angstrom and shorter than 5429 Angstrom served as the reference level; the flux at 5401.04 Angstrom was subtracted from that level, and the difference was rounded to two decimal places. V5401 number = 0.63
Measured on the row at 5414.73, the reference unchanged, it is 0.29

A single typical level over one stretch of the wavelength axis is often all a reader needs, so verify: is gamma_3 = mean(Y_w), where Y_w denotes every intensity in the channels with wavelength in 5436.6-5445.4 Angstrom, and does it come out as 3.09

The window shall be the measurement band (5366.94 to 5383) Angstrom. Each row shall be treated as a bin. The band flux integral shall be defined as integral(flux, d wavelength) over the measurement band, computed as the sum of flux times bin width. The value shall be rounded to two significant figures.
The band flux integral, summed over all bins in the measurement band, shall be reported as 44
